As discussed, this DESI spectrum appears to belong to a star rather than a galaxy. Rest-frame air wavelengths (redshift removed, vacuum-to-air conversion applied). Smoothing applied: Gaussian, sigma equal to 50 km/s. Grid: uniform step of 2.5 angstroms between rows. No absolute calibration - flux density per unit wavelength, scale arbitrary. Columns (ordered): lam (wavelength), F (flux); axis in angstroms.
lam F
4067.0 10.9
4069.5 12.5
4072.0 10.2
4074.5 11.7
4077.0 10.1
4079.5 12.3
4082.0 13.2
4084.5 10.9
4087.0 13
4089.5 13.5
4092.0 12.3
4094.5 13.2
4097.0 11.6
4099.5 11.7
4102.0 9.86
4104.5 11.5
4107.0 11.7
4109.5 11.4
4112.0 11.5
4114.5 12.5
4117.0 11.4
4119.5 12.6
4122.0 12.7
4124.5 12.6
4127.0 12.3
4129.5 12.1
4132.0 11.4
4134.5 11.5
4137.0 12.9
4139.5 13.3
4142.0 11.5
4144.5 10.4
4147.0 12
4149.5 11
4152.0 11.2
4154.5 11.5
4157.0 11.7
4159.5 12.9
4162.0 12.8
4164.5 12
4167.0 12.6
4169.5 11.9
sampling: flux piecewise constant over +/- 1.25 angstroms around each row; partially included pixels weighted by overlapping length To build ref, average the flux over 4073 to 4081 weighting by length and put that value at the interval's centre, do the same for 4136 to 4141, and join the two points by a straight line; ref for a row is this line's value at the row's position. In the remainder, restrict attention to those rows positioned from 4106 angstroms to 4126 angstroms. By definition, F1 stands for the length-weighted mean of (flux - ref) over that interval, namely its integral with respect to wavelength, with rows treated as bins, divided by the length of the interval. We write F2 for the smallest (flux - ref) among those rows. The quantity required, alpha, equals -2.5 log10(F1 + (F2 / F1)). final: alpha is -1.0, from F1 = -0.37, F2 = -1.1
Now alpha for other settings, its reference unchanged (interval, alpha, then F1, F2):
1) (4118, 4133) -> -1.3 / -0.40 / -1.5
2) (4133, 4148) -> -0.2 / -1.16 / -2.8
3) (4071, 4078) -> -0.4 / -0.62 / -1.3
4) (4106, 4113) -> 0.9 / -0.73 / -0.9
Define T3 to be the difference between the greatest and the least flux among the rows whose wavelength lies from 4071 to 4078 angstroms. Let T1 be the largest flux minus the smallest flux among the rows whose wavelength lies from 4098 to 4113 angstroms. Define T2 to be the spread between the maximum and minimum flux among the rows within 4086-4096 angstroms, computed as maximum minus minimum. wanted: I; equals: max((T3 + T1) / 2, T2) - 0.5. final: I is 1.2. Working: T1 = 1.84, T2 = 1.20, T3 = 1.60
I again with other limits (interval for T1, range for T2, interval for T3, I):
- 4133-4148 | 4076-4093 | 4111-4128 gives 2.9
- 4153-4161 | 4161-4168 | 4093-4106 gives 1.9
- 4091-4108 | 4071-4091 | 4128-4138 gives 2.9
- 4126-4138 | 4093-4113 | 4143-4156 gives 2.8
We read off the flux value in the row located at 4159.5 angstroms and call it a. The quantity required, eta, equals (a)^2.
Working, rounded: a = 12.9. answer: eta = 166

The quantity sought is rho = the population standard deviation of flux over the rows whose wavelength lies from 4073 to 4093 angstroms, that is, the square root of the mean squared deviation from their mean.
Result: 1.1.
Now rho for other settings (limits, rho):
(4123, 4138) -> 0.5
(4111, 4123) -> 0.6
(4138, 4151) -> 1.0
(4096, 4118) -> 0.6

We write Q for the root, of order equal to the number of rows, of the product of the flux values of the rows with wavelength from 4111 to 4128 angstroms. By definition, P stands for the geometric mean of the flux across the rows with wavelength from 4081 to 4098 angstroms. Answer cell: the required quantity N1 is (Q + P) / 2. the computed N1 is 12.4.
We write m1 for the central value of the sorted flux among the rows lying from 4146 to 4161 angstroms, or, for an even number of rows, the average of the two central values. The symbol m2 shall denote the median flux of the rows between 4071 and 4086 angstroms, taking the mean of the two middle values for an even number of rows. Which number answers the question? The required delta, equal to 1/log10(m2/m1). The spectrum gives -88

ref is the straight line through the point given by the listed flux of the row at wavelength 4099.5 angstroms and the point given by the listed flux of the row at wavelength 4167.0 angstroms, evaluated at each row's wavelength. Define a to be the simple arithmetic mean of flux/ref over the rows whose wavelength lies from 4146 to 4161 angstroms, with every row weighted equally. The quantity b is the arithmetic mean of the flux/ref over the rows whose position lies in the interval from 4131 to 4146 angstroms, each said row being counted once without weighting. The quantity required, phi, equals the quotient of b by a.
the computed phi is 1.03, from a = 0.944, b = 0.97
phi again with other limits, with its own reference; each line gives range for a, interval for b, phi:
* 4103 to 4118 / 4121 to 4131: 1.05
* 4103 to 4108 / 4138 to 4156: 0.95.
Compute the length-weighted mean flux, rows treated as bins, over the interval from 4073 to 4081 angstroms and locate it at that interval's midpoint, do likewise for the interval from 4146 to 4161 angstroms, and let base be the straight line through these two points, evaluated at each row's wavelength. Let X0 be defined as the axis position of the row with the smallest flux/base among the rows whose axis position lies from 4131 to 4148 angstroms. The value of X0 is 4144.5 angstroms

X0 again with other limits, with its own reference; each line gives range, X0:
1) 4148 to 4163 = 4149.5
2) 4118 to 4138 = 4132.0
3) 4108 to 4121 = 4117.0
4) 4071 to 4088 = 4077.0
